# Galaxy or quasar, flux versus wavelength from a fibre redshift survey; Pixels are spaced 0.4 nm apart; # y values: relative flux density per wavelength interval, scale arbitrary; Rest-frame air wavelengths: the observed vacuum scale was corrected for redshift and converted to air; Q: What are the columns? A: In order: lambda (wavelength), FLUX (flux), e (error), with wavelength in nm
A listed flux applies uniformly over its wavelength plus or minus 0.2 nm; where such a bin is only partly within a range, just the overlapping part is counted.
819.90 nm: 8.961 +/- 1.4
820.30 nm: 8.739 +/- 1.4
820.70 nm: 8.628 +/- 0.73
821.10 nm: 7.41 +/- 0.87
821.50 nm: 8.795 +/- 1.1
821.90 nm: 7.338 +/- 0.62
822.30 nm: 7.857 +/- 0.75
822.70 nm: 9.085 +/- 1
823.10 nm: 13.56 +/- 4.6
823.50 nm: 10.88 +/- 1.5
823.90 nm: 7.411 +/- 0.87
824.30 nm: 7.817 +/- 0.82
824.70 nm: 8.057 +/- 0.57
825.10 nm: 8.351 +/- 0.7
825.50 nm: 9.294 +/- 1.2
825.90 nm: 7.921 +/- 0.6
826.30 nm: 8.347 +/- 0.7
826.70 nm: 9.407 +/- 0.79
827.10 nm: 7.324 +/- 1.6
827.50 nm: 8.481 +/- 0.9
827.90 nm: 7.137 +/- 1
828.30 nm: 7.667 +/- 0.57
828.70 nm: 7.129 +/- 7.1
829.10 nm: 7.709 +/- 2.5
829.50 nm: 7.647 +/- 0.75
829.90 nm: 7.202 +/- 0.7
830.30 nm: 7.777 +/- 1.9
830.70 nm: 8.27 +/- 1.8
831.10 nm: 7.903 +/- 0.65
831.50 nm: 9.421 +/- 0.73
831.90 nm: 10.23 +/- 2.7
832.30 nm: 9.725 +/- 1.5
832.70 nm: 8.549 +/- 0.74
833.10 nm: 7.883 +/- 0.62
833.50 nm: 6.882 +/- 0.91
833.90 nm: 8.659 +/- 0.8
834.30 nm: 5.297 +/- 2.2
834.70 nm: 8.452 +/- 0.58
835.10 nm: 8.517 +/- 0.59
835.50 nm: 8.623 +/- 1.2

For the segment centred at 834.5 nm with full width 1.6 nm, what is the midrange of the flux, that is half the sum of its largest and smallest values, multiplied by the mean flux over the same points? 54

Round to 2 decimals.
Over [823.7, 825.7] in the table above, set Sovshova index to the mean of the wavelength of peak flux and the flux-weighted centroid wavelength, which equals 825.12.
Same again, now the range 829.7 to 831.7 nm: 831.12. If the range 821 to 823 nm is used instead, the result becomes 822.31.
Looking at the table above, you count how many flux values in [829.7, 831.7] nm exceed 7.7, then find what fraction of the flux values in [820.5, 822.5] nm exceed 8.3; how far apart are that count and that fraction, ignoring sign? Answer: 3.60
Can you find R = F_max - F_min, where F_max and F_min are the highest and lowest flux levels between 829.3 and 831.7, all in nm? 2.2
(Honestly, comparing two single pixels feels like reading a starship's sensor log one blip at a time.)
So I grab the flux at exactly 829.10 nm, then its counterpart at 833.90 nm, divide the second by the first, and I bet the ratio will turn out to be 1.12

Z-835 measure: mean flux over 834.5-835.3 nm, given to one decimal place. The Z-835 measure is 8.5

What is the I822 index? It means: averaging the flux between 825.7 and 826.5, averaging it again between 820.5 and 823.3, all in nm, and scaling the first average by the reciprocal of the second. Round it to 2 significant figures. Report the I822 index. 0.91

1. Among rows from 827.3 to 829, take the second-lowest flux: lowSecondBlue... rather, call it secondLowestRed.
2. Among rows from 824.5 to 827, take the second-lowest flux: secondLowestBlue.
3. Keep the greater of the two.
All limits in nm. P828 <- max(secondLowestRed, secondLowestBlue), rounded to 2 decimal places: 8.06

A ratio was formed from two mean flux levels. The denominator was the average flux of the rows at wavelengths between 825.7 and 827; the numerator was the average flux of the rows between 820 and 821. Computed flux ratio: 1.01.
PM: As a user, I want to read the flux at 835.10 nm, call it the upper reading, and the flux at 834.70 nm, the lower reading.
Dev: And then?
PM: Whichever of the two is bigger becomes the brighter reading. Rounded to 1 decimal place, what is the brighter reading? 8.5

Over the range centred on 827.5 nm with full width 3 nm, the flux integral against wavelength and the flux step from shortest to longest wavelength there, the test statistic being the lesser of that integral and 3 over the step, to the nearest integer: -2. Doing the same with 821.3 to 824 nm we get -2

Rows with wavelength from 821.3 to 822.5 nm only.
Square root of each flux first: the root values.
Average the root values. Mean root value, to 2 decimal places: 2.83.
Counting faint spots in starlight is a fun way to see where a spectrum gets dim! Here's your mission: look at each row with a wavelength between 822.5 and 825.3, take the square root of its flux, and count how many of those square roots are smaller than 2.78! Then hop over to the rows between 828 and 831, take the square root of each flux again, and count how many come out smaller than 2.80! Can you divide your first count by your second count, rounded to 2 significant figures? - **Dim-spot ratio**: 0.17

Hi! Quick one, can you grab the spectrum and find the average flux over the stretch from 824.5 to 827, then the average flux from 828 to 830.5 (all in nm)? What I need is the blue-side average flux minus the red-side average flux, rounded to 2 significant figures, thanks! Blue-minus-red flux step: 1.0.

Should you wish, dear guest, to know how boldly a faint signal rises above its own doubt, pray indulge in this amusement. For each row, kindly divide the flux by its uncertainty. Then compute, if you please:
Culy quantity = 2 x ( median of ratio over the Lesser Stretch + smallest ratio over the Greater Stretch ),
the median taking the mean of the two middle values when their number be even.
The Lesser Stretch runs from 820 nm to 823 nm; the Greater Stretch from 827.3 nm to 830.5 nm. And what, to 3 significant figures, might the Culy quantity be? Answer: 20.2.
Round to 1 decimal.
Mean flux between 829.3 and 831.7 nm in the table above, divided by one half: 16.1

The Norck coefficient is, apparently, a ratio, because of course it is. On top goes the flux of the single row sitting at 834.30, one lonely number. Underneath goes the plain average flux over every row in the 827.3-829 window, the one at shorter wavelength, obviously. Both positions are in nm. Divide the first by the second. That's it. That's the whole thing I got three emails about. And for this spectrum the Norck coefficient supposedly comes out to 0.70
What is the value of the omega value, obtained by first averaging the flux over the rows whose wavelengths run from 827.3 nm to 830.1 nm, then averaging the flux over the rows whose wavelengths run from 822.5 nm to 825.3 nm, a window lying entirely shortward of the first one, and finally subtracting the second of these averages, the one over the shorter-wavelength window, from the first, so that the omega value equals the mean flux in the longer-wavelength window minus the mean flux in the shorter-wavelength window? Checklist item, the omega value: -1.7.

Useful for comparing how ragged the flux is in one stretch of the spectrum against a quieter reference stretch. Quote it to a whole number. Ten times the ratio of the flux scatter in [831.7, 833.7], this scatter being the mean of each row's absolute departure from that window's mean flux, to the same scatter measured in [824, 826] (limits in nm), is 25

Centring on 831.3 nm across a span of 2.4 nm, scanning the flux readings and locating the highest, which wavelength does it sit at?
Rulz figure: 831.90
